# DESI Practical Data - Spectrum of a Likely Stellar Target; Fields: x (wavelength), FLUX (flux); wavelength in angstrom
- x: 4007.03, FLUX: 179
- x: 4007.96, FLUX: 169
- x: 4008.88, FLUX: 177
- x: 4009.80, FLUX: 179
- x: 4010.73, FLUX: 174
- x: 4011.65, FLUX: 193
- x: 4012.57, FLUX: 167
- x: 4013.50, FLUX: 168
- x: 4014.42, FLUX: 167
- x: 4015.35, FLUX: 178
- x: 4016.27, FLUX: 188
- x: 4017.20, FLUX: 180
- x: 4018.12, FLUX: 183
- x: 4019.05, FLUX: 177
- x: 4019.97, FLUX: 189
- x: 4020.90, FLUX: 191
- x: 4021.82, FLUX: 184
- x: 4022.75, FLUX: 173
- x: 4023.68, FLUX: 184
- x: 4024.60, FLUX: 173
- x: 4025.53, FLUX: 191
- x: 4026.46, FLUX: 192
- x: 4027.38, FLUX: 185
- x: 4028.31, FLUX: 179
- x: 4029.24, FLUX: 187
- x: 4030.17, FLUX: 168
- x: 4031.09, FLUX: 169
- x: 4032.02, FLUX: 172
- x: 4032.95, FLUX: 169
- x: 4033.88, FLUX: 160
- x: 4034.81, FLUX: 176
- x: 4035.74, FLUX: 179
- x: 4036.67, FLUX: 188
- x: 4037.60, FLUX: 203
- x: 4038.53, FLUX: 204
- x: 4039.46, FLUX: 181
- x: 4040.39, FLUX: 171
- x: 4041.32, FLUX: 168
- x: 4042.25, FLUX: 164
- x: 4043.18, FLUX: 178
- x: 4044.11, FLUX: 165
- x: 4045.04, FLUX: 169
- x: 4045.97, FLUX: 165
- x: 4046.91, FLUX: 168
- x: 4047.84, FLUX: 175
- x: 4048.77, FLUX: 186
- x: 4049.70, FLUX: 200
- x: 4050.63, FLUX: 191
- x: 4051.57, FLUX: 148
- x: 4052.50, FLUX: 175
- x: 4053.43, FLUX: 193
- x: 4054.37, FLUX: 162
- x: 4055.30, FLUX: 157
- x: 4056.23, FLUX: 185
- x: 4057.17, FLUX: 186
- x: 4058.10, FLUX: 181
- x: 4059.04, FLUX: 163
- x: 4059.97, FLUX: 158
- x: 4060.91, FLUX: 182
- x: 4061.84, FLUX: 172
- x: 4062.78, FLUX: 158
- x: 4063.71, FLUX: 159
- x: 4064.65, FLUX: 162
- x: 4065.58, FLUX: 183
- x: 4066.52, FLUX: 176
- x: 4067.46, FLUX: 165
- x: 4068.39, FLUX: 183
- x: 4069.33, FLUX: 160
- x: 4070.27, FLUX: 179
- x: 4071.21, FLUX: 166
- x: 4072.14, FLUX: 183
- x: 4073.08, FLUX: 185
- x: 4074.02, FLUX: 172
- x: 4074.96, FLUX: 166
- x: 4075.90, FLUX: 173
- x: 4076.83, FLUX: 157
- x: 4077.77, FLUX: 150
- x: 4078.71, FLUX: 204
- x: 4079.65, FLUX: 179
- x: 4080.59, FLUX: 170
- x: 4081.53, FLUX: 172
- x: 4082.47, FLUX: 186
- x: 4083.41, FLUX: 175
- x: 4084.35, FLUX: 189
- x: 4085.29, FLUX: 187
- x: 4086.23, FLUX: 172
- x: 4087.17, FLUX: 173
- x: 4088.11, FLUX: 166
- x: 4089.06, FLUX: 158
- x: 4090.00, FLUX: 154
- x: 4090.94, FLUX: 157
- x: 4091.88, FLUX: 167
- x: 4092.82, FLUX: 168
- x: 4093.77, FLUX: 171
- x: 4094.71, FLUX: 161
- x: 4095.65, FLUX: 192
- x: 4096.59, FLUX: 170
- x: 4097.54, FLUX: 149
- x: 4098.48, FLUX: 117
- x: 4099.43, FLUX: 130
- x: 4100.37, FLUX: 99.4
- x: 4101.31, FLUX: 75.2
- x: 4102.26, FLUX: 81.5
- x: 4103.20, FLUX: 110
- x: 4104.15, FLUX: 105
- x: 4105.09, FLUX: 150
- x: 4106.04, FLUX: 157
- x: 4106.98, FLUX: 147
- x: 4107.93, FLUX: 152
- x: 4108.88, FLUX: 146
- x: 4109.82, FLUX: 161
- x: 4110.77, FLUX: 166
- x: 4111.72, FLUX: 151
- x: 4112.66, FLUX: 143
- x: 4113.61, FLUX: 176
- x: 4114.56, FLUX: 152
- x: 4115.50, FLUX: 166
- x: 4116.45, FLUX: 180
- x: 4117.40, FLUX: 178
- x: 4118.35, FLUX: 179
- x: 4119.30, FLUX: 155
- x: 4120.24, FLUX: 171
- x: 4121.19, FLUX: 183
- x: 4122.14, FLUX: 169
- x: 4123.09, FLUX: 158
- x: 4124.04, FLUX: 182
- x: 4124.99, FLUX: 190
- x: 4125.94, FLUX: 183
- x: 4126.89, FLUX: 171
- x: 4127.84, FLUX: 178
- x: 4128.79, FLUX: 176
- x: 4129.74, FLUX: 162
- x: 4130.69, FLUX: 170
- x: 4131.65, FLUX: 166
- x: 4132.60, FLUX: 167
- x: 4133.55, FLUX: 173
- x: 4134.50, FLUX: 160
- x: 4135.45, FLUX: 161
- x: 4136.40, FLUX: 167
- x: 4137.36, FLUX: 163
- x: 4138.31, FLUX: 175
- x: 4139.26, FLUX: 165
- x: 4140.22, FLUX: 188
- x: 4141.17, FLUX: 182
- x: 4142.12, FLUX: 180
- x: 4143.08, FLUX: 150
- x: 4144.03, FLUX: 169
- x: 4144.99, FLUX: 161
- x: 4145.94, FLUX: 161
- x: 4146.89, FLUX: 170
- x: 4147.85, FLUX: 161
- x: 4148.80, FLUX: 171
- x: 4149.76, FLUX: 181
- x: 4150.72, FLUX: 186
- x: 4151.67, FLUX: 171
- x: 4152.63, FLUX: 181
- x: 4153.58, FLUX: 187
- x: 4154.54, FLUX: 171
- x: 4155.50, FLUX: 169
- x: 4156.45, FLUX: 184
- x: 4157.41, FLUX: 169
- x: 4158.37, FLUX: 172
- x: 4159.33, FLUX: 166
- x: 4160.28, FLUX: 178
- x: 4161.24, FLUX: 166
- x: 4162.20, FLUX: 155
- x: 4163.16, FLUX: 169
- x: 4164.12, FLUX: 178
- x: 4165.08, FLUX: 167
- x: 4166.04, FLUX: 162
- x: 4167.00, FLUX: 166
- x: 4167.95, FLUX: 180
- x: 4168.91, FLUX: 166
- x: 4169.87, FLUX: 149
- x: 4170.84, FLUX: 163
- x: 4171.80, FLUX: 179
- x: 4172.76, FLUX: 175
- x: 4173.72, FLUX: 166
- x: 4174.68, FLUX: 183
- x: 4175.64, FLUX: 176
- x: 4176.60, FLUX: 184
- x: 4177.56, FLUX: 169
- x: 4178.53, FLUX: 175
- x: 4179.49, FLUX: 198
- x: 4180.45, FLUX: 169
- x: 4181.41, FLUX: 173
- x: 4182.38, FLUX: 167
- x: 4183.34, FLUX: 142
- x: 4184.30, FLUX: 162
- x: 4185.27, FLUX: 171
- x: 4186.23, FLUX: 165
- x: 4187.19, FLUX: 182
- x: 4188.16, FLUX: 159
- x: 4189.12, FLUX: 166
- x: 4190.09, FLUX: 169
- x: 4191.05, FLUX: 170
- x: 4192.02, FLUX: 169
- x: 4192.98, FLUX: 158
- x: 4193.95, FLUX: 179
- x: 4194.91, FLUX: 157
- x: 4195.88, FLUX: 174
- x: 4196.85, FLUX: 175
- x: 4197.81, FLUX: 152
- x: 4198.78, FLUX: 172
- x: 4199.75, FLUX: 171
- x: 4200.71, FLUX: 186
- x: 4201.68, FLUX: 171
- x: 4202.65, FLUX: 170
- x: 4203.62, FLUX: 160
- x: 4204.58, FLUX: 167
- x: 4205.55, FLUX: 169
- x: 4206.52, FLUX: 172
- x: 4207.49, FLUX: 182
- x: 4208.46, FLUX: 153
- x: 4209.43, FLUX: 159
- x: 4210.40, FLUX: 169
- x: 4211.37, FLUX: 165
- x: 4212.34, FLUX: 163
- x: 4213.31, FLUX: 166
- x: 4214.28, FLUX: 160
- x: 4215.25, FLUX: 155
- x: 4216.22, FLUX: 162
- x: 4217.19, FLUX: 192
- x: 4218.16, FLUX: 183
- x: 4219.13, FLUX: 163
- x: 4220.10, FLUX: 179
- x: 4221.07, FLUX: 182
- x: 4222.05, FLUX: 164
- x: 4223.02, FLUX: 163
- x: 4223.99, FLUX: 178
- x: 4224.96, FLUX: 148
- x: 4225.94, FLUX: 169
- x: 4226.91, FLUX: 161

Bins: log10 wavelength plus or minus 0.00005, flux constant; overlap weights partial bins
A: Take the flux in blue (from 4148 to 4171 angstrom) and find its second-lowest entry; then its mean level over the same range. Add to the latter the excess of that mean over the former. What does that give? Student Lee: 187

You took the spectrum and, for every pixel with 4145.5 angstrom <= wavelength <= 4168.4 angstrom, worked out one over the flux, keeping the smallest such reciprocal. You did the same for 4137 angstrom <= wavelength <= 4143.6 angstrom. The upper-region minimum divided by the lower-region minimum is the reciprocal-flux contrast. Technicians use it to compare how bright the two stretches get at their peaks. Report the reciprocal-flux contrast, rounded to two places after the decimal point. 1.01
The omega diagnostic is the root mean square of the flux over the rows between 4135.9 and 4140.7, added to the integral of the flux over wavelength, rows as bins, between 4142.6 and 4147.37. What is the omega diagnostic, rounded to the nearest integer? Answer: 946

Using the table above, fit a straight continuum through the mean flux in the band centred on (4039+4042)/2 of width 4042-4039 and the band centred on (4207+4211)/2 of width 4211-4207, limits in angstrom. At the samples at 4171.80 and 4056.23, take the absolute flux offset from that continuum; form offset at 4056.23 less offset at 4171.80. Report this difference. 1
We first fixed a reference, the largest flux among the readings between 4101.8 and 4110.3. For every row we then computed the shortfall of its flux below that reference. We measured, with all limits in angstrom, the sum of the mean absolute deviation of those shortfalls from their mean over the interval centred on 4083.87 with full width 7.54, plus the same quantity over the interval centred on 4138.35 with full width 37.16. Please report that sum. 14.9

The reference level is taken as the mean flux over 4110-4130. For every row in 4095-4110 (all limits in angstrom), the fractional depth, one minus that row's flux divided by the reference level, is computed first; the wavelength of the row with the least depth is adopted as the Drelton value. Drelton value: 4095.65 angstrom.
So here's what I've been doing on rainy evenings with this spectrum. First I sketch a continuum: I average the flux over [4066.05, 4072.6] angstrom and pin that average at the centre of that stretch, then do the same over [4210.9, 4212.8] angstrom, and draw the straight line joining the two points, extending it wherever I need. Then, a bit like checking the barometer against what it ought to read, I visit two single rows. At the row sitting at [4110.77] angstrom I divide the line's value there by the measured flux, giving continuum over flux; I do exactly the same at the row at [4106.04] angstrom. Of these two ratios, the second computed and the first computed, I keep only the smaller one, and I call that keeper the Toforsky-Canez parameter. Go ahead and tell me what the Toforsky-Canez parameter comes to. 1.03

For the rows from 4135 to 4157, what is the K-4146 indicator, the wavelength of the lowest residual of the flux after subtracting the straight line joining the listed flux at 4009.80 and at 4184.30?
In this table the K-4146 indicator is 4143.08 angstrom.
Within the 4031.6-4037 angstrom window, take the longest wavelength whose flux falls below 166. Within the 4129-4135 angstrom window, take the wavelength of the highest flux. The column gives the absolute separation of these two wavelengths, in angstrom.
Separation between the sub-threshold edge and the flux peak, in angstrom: 99.7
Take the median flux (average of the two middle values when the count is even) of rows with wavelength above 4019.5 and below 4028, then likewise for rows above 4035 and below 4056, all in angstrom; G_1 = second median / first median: 0.95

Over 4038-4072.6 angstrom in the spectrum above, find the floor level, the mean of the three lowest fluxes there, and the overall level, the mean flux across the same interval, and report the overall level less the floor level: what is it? 19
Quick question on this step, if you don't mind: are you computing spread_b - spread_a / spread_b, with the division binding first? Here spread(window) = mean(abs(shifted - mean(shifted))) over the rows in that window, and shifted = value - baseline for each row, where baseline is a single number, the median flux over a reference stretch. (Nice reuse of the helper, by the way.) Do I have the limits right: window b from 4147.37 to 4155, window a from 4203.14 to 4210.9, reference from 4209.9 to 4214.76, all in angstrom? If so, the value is 6.7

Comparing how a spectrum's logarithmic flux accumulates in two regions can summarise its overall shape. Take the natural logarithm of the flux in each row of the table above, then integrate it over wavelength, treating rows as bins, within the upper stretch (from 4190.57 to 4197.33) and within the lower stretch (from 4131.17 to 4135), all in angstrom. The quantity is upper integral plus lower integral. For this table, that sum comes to 54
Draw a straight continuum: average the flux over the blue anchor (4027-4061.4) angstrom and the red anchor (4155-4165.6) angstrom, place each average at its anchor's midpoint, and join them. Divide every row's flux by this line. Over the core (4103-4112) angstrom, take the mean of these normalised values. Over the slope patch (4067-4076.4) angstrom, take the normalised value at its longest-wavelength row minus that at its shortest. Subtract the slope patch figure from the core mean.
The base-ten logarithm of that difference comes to -0.10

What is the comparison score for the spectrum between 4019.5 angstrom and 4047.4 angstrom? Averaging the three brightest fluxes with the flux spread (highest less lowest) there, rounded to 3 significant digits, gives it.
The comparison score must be 122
